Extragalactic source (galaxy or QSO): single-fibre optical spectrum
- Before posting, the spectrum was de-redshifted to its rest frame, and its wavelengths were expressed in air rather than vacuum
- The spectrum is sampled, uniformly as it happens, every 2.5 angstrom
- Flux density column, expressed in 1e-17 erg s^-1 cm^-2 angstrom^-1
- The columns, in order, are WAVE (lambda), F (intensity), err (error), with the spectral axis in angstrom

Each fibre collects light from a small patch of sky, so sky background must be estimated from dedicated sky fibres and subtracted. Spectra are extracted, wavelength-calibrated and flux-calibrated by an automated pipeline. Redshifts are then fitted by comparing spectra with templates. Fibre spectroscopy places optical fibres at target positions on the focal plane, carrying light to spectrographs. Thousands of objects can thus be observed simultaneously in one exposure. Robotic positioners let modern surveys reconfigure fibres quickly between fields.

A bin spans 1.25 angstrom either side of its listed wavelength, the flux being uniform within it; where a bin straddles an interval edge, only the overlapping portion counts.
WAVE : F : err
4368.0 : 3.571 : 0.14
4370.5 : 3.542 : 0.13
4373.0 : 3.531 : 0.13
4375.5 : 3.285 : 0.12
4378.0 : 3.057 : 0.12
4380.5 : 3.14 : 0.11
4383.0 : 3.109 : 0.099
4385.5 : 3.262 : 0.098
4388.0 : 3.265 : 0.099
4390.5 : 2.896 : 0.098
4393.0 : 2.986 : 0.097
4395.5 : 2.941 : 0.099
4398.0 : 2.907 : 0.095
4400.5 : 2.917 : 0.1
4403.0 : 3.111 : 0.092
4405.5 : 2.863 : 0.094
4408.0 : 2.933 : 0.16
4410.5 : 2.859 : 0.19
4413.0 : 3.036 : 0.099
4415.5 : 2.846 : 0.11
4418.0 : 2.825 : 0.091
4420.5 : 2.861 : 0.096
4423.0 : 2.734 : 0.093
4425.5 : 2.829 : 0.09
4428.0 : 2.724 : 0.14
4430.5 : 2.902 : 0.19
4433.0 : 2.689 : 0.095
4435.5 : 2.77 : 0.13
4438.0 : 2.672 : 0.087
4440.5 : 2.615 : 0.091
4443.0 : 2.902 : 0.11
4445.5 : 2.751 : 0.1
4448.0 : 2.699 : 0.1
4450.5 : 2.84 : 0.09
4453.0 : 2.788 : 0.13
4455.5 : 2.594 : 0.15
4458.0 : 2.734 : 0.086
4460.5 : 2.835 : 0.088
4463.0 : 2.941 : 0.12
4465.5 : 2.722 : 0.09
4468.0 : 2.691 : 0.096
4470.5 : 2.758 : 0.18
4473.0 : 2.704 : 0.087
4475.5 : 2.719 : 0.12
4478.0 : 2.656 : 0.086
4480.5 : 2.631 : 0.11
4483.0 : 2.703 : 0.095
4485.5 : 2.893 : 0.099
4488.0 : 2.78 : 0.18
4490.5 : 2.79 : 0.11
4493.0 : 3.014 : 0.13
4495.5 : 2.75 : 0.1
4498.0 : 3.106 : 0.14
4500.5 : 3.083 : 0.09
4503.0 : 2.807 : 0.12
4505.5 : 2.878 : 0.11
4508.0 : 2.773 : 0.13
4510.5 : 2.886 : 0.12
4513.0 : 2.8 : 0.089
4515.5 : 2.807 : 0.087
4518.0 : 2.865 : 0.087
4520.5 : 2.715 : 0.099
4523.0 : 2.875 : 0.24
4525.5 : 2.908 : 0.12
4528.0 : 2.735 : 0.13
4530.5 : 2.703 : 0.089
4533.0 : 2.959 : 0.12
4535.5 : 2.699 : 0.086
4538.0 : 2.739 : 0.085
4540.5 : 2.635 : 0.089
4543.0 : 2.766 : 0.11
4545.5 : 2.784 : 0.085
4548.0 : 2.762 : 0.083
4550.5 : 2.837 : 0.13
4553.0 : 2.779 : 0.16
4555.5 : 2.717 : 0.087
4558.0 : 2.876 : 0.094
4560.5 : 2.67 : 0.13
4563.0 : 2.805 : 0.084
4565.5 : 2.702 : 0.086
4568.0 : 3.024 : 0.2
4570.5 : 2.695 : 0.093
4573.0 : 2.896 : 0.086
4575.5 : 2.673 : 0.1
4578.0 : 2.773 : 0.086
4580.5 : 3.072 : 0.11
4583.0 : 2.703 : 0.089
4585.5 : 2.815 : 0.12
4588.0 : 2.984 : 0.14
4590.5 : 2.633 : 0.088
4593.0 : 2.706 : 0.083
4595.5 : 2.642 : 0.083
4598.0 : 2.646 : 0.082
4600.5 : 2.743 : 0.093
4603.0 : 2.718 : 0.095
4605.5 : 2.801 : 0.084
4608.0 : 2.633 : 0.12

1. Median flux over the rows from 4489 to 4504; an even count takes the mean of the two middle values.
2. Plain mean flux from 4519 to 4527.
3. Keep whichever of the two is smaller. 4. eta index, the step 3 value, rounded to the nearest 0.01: 2.83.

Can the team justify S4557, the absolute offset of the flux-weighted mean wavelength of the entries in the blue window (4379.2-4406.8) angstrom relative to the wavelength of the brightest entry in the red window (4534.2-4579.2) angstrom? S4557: 175.2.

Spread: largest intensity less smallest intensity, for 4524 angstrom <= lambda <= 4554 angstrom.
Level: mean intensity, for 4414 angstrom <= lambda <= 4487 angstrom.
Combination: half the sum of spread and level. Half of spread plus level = 1.54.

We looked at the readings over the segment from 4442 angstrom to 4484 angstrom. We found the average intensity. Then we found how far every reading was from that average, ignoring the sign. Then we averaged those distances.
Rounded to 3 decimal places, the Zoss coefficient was 0.070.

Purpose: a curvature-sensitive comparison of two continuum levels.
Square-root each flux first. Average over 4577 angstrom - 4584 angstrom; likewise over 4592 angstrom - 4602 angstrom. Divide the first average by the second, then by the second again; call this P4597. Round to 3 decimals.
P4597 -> 0.629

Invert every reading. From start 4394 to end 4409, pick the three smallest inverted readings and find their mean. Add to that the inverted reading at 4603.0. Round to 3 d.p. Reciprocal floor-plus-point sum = 0.702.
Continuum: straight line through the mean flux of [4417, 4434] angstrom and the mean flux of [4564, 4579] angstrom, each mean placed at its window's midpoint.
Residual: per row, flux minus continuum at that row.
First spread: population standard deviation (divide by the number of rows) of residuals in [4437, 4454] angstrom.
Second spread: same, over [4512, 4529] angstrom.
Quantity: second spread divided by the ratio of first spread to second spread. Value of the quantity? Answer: 0.049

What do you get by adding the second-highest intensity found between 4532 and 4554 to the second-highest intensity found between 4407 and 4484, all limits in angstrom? 5.78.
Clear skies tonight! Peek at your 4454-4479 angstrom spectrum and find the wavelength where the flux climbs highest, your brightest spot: 4463.0 angstrom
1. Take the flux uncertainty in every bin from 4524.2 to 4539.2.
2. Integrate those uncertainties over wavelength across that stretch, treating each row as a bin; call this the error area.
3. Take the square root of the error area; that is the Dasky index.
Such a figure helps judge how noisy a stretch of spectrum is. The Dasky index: 1.3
